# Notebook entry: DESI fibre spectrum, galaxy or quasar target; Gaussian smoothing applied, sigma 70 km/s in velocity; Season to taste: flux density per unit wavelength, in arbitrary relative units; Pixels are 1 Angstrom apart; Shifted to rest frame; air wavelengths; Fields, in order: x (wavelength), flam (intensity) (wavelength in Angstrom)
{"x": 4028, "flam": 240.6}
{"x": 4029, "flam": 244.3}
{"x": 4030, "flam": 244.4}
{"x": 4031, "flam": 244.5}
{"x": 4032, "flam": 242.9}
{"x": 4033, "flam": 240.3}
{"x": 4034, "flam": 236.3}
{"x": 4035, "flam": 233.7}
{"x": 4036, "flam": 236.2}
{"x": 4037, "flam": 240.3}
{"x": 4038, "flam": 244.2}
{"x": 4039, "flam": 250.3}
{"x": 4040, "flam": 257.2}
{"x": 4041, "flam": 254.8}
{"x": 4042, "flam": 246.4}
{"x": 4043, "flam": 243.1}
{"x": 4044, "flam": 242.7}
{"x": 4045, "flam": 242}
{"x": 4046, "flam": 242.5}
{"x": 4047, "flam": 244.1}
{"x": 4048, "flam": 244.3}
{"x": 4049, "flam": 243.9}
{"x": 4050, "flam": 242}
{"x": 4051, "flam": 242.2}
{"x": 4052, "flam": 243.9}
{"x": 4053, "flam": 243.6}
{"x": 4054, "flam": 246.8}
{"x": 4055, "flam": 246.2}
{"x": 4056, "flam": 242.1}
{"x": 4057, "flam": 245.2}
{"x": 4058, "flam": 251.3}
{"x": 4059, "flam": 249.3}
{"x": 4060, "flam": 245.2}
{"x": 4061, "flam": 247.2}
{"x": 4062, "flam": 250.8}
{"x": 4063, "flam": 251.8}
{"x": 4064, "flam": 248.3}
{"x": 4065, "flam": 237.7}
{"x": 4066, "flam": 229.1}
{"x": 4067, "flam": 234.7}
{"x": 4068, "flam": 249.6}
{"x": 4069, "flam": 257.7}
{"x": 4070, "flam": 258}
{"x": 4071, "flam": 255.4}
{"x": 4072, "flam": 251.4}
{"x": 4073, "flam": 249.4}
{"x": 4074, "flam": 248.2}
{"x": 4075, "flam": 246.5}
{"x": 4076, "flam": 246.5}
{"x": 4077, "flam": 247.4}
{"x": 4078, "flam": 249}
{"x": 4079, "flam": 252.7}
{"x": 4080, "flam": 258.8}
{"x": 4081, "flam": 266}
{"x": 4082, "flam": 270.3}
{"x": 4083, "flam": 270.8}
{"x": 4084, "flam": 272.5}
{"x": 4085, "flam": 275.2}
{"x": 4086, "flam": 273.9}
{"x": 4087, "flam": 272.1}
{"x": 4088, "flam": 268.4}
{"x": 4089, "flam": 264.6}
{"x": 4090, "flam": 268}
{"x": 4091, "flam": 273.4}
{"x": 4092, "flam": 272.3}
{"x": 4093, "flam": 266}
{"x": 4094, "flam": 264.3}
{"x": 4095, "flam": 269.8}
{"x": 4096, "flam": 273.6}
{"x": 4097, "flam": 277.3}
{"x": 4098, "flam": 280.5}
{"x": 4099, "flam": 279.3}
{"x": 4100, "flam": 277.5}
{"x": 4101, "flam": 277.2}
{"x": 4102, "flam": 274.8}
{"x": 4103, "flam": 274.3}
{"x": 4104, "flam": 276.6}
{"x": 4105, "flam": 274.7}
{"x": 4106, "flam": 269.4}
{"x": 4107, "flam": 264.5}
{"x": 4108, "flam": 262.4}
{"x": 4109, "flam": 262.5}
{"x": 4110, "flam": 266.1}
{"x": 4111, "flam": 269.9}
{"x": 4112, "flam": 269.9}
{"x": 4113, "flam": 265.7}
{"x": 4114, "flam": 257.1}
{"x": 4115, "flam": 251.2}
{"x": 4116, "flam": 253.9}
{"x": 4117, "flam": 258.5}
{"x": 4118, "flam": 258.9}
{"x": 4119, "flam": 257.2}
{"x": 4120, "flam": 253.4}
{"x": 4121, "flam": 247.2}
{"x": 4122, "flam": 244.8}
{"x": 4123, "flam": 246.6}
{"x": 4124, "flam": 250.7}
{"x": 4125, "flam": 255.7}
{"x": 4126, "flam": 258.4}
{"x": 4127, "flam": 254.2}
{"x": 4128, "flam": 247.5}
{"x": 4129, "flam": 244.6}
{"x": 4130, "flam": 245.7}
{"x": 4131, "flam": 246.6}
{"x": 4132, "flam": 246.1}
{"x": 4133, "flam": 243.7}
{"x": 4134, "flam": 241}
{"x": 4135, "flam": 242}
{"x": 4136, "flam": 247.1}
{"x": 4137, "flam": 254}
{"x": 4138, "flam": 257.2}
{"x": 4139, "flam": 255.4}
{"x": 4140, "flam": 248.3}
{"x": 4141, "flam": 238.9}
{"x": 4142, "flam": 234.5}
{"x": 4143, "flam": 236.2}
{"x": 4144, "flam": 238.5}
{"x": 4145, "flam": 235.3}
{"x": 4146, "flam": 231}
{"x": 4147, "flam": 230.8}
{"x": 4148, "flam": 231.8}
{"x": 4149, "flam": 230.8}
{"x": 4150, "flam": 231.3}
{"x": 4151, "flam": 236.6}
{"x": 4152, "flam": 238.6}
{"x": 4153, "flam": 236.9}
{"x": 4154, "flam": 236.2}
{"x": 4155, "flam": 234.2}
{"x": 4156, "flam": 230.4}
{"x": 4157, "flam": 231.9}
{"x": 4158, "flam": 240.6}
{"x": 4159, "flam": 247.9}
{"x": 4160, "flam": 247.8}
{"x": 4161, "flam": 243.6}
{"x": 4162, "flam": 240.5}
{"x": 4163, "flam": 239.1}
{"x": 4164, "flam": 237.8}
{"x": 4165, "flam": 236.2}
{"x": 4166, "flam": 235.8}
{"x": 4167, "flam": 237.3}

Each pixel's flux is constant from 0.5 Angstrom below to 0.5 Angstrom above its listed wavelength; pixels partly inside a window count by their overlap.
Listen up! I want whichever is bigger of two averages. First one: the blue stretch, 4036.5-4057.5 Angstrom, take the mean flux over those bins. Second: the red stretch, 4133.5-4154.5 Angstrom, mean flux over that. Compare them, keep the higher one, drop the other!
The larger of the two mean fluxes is 245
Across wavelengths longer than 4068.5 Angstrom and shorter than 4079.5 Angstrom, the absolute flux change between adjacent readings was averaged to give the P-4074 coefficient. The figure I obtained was 1.8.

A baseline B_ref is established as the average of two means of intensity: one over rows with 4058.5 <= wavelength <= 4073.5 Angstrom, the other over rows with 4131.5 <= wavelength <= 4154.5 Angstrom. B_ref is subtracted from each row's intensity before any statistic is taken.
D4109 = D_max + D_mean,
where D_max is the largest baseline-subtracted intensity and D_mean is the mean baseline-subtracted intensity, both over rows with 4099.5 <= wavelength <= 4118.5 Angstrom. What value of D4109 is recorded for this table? 56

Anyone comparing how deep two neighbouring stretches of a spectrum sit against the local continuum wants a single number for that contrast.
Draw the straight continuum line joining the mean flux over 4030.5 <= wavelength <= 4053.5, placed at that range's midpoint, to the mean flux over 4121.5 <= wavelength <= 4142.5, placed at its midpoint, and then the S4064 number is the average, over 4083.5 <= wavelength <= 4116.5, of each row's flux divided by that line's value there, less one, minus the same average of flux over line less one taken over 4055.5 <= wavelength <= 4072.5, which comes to 0.084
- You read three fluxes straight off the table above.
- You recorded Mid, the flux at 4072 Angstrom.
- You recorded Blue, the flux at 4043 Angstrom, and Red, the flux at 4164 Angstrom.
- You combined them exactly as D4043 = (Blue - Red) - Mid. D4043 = -246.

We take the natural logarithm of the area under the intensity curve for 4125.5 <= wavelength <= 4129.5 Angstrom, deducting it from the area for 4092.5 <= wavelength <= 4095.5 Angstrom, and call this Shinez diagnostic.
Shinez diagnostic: 793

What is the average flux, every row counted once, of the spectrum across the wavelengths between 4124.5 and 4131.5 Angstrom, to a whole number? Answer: 250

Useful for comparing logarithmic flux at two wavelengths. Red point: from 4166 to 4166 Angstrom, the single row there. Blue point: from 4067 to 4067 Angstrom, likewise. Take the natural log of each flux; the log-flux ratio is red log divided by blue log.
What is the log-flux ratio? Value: 1.00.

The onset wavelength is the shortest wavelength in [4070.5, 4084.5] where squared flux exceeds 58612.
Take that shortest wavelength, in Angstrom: 4071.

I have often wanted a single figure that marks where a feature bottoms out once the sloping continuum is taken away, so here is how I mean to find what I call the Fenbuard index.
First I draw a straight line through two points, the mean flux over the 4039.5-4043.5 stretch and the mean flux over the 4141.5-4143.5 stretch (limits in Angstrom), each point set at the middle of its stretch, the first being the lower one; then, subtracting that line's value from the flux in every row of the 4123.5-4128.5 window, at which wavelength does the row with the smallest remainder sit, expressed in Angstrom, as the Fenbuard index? 4128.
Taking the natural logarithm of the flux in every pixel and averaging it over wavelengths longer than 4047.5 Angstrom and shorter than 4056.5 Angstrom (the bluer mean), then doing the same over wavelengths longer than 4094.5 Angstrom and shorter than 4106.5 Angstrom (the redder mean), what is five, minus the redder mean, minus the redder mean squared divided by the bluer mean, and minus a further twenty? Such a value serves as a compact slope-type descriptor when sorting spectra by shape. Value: -26.36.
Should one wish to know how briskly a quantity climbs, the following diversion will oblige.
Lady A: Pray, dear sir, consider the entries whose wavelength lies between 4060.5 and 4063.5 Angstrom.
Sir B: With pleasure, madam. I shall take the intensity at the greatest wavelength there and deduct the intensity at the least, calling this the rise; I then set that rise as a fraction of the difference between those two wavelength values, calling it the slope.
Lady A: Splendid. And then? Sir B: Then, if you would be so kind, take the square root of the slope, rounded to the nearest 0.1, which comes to 1.5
